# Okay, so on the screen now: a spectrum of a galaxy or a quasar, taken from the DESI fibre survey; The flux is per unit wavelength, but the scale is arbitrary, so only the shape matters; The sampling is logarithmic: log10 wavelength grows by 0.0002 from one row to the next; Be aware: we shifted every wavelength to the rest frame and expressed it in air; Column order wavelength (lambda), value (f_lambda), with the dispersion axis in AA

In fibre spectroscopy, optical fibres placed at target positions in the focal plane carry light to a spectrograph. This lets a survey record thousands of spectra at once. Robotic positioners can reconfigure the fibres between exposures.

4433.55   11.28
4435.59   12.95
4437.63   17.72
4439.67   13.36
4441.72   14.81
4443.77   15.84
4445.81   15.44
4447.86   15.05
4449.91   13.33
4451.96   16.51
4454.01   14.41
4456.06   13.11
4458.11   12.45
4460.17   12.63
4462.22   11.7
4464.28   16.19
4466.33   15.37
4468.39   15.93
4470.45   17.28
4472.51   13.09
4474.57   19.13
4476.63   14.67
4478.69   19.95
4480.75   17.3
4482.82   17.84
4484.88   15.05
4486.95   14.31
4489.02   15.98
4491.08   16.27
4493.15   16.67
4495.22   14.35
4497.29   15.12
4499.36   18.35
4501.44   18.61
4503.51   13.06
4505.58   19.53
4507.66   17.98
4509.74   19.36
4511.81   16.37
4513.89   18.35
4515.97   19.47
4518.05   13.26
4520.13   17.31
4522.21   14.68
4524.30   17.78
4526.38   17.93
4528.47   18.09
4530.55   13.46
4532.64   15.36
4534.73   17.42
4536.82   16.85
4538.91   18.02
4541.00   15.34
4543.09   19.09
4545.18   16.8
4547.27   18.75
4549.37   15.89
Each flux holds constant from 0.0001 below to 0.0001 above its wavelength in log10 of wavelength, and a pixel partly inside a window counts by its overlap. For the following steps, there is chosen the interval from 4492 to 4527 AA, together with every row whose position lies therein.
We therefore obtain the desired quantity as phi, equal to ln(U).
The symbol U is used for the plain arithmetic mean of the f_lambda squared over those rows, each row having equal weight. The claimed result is 5.68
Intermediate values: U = 292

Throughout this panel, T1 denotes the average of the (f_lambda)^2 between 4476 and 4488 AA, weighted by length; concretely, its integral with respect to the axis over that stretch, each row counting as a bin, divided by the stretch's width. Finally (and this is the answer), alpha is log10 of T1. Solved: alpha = 2.45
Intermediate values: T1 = 279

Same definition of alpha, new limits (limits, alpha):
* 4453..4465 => 2.26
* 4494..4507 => 2.45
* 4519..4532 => 2.44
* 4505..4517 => 2.53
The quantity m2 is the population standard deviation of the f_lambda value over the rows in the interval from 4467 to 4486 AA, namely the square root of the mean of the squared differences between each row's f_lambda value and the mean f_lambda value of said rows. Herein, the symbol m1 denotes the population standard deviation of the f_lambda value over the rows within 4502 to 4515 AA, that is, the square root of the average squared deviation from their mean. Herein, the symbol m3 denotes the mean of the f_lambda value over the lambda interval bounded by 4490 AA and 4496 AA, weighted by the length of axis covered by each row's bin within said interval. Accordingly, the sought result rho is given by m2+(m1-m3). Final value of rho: -11.5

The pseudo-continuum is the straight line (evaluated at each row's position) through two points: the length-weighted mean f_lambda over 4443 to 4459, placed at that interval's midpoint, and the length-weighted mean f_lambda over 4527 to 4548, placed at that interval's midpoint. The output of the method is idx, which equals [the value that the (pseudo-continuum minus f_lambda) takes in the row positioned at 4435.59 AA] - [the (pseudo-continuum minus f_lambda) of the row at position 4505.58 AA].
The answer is 4.6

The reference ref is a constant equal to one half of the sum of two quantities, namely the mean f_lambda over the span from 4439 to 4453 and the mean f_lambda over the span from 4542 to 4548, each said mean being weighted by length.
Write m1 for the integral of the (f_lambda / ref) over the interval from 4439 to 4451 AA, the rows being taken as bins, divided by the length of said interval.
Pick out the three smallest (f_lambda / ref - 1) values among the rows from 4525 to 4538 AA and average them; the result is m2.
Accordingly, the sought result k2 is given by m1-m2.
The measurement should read 0.97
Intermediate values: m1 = 0.89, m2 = -0.081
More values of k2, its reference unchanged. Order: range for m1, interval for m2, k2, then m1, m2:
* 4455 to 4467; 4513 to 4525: 0.91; 0.82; -0.089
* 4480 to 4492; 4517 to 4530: 1.06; 0.97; -0.089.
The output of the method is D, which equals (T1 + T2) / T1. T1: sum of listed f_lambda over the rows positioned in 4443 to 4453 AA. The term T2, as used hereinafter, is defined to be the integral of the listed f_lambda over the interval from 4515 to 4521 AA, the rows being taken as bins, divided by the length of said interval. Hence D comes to 1.22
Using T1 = 76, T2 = 16.6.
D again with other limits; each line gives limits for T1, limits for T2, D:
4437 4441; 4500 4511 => 1.57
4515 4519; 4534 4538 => 1.52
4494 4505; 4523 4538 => 1.21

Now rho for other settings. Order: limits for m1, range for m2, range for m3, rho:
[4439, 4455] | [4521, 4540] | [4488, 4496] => -13.2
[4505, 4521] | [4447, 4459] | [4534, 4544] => -14.0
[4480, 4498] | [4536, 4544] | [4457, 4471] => -11.8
